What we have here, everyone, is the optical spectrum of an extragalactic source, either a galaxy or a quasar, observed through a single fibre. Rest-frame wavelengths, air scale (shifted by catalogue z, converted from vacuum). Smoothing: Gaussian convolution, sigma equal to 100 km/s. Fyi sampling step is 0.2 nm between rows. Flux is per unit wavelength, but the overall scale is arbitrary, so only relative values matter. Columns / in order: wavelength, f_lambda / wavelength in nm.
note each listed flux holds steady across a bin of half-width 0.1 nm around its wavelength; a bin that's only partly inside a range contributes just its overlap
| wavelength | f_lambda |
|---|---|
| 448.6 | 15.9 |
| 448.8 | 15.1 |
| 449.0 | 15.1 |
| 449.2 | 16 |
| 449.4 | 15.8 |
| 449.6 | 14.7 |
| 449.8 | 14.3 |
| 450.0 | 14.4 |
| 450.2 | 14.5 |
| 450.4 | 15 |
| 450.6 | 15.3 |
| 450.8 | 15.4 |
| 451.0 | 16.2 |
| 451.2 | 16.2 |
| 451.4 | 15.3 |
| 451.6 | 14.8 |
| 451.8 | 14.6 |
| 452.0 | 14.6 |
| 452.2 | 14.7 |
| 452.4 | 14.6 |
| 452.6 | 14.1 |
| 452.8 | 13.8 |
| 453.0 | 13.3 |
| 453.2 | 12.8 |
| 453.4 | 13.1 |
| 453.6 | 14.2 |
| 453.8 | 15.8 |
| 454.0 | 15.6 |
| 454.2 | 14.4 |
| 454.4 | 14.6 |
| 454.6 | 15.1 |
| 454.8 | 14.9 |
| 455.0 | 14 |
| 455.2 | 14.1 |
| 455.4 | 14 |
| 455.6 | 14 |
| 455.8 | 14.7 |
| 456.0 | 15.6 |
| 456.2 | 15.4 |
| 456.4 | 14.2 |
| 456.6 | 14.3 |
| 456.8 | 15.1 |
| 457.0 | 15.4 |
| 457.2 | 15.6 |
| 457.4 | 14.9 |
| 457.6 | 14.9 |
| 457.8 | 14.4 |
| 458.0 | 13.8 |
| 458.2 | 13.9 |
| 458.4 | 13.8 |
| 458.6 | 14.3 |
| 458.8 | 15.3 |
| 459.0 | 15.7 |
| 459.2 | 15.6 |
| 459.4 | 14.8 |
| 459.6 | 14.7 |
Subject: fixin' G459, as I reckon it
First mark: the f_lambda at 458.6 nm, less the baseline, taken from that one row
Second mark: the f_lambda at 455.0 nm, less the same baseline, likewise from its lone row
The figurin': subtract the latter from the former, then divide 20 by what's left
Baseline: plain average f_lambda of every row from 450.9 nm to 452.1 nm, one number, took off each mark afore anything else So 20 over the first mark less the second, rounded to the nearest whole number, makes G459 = 67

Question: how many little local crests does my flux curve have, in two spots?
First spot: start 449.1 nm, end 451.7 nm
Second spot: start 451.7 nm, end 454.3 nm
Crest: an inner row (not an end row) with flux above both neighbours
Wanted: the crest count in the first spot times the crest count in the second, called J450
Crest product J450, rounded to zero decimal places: 0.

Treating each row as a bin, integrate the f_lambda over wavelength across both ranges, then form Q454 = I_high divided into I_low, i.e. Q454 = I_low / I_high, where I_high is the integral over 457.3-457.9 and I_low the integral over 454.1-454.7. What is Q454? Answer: 1.00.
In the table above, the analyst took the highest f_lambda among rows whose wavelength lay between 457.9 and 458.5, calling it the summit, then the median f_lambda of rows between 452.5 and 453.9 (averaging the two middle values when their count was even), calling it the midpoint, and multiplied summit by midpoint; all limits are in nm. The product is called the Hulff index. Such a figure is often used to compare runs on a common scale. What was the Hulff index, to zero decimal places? 192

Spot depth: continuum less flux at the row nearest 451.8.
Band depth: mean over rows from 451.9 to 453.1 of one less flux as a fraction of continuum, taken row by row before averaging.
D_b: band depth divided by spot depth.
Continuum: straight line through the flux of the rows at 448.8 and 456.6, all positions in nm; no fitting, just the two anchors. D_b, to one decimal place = 0.2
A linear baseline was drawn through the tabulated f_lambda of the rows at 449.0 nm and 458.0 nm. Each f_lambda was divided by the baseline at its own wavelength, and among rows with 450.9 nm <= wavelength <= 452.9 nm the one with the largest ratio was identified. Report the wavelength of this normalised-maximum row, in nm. 451.2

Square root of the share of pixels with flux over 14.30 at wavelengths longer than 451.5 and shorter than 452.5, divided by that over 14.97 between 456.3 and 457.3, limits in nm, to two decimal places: 1.29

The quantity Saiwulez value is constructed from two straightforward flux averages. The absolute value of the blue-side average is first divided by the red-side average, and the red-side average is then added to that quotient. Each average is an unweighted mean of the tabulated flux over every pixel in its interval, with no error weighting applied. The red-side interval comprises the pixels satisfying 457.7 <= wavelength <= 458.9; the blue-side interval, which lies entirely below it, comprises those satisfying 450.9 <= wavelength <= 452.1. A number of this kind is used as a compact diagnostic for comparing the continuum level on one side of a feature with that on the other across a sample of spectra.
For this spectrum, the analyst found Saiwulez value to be 15.3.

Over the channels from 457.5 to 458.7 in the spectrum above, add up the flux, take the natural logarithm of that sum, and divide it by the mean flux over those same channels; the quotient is 0.313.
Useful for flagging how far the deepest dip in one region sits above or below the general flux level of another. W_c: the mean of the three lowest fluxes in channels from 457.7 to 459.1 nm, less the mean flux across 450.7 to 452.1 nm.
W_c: -1.5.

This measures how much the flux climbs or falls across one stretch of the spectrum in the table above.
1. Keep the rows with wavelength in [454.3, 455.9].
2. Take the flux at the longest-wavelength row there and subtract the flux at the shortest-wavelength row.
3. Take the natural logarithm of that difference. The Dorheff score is -2.3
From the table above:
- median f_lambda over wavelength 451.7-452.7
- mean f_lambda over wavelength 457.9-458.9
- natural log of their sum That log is 3.36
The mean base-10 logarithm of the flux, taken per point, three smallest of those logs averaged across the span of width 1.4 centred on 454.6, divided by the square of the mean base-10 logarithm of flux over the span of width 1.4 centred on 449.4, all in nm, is 0.830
